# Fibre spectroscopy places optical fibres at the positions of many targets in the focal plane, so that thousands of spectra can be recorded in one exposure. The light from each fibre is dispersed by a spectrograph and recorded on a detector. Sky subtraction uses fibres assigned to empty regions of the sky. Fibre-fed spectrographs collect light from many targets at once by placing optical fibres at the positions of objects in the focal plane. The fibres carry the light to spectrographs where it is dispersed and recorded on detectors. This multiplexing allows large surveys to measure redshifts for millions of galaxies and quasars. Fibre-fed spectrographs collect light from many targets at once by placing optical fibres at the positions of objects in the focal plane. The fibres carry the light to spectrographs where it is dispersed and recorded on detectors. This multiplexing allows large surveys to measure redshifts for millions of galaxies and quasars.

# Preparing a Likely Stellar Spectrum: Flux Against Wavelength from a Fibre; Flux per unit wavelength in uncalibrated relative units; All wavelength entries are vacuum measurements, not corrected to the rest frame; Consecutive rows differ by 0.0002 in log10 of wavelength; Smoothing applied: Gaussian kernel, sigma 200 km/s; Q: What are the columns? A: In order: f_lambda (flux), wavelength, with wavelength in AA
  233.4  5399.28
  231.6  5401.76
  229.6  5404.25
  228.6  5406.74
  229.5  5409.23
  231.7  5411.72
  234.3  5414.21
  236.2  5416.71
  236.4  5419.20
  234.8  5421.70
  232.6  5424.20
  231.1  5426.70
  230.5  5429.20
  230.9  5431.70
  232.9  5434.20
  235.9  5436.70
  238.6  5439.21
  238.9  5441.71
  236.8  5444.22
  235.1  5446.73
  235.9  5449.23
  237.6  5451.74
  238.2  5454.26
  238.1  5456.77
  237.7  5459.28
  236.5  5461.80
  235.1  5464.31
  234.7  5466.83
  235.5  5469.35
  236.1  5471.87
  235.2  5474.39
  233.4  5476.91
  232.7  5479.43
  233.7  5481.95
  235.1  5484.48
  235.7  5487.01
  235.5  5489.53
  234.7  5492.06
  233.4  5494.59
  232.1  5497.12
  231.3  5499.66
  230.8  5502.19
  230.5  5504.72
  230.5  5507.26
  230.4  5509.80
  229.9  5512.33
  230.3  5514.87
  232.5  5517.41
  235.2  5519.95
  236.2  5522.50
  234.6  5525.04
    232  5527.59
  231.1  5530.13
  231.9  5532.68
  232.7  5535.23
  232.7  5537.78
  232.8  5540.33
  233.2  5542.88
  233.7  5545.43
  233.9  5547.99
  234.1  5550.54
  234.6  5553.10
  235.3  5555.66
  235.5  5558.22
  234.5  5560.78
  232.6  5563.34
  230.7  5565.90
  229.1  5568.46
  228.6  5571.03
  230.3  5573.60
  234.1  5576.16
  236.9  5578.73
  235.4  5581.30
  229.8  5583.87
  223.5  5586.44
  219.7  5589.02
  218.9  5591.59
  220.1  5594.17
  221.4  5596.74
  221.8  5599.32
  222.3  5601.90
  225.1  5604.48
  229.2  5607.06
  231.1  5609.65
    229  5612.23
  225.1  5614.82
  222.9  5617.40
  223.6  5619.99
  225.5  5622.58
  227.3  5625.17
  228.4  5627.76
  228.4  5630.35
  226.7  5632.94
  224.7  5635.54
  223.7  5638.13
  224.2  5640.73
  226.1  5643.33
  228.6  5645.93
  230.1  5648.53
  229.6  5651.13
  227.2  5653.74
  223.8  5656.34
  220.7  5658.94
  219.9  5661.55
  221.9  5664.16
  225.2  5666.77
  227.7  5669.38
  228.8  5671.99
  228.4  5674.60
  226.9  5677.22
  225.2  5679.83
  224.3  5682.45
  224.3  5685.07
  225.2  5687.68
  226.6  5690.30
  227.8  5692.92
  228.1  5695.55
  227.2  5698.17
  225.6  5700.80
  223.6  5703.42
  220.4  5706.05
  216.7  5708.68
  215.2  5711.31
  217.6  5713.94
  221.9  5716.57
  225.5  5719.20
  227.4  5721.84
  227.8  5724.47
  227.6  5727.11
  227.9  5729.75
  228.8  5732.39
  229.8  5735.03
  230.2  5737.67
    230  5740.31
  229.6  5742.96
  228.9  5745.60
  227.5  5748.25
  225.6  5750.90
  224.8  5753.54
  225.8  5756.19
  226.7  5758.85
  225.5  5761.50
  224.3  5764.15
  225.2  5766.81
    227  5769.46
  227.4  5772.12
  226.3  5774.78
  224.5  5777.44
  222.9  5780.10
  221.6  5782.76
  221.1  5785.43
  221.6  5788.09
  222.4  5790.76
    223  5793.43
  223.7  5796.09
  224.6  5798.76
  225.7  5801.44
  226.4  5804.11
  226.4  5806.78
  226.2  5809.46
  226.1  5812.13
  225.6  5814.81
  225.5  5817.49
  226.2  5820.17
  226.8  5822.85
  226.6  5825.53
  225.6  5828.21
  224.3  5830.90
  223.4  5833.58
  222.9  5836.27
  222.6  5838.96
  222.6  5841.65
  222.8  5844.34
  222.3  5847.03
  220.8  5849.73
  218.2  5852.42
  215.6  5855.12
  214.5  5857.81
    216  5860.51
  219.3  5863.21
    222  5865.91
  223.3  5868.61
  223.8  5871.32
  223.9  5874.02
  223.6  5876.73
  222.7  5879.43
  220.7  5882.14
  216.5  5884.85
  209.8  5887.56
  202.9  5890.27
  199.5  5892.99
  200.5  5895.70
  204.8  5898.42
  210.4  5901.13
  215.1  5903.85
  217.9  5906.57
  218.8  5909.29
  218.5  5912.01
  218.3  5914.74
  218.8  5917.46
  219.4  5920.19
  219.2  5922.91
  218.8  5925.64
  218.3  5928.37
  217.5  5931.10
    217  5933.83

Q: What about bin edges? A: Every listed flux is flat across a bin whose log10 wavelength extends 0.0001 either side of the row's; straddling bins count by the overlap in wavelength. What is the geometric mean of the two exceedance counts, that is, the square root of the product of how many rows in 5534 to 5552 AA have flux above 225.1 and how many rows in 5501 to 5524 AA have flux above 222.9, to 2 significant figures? 7.9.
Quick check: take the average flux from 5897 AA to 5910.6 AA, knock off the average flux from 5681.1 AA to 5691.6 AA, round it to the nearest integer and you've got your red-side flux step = -12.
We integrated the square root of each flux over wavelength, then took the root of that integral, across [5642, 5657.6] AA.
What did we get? 15.3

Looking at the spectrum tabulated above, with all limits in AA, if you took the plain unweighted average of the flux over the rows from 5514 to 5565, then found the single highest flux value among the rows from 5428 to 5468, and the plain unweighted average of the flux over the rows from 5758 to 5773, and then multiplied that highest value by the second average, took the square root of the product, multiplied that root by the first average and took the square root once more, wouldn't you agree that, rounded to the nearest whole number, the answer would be 233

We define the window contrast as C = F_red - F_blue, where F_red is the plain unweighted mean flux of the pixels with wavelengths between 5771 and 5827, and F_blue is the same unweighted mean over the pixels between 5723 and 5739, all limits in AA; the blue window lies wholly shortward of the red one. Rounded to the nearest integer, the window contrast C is -4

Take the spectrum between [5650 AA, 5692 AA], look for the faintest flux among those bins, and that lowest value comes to 219.9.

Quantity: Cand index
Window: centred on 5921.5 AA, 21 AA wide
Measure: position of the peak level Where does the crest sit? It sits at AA 5920.19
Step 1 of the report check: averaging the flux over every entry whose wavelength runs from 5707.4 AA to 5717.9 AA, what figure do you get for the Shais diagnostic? 218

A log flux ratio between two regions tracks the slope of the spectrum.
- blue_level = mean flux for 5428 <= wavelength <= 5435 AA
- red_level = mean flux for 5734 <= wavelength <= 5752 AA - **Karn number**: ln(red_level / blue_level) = -0.011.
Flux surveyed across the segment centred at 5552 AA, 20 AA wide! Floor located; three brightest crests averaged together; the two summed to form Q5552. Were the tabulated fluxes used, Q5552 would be 468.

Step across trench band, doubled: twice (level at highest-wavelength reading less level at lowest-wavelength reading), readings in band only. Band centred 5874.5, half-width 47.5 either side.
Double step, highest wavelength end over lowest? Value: -12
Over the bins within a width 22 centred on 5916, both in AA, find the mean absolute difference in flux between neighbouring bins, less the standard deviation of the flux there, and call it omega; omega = 0.0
